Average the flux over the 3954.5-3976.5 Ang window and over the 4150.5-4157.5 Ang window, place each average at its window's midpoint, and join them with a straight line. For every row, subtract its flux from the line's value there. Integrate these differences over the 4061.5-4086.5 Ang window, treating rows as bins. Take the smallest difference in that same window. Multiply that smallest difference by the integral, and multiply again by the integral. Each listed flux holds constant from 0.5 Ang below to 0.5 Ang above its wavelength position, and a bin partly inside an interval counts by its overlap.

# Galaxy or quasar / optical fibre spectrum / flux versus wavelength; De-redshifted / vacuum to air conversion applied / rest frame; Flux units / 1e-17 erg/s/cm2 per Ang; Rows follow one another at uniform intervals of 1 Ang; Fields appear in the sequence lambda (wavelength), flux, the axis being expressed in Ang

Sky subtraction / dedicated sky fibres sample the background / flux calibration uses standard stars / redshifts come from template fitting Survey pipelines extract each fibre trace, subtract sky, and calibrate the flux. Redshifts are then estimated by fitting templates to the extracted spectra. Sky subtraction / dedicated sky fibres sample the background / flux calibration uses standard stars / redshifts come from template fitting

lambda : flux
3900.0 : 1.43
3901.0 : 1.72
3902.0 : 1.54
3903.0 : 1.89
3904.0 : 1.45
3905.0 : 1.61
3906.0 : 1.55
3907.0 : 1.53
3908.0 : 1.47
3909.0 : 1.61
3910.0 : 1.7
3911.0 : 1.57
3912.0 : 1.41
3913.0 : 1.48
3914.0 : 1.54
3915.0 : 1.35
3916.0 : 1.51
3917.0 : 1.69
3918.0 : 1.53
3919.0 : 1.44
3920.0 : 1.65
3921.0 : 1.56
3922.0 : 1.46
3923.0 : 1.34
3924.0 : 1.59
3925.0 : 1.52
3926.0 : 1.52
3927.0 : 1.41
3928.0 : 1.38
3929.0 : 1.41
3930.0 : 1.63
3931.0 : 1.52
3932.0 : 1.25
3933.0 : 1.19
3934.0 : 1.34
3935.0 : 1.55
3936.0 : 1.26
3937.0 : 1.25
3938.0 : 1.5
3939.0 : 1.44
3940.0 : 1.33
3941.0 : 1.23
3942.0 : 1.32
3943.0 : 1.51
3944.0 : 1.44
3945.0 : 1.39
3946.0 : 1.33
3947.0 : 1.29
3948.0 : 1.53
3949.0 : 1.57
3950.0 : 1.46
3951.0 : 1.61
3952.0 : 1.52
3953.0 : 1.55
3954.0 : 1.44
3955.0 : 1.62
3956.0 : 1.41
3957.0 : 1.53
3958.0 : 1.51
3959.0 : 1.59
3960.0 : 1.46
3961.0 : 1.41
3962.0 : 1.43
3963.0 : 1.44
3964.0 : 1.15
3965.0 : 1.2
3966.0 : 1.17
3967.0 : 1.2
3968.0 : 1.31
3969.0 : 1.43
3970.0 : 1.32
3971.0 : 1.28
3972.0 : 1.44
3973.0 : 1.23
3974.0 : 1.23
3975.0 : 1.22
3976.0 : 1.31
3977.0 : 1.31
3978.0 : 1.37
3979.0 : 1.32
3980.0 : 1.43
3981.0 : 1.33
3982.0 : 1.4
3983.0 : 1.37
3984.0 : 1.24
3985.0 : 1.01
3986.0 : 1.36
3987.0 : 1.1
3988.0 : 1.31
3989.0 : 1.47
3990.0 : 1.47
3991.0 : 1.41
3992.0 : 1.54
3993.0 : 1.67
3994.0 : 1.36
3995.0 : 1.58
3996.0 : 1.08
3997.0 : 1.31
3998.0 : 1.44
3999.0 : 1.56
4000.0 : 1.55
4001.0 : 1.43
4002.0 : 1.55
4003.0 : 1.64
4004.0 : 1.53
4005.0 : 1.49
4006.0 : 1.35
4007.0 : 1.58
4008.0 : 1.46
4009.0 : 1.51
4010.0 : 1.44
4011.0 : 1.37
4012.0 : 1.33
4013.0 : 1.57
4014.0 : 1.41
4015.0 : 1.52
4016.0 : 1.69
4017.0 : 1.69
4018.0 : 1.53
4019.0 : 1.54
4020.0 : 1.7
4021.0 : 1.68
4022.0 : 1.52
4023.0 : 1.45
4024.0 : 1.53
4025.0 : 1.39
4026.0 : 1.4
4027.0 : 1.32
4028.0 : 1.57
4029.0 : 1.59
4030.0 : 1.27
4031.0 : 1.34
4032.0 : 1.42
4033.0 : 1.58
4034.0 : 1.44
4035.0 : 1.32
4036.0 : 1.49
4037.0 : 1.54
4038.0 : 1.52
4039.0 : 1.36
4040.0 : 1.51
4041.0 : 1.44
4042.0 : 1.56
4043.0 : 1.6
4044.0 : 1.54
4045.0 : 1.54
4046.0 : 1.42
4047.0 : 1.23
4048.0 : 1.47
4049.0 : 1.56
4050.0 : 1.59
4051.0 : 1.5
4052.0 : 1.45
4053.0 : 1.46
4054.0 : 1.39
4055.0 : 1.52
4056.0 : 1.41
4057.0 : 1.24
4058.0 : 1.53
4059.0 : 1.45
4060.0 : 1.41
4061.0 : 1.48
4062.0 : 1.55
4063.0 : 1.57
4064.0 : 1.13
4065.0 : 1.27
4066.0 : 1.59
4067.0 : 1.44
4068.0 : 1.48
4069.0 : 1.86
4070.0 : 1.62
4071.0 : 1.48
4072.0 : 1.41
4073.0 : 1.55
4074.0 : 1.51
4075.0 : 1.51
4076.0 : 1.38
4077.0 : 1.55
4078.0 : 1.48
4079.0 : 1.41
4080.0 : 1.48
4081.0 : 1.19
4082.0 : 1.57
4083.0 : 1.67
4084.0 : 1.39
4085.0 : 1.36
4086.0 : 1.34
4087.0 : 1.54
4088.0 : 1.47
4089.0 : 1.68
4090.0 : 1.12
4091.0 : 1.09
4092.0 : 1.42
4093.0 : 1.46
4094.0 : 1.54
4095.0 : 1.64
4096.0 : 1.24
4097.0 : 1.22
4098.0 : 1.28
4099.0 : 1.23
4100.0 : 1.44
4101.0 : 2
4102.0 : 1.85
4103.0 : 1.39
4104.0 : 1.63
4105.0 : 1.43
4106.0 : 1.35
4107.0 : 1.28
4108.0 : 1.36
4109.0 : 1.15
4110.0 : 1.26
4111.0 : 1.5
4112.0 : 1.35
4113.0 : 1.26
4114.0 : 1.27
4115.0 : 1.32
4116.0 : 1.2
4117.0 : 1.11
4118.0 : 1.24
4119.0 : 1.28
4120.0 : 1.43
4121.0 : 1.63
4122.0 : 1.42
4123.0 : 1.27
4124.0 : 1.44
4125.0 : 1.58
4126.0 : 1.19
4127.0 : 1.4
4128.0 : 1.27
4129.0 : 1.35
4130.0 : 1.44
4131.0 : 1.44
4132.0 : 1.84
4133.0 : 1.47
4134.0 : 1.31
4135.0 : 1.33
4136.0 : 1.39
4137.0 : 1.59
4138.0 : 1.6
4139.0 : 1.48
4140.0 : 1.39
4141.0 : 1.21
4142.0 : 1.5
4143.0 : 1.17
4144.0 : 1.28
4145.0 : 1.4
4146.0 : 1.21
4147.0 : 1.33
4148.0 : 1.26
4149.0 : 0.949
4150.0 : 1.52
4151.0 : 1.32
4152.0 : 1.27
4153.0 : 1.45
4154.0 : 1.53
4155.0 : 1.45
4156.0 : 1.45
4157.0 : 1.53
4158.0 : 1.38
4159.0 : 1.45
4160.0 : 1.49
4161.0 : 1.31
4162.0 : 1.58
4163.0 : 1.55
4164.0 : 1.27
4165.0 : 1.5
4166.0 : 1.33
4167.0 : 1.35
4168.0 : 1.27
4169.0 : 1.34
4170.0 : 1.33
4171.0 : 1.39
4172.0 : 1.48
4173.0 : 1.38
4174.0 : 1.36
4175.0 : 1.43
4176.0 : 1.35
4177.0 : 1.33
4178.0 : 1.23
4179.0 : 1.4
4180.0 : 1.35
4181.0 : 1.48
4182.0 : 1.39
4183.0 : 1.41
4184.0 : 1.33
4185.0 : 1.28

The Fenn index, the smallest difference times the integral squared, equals -1.53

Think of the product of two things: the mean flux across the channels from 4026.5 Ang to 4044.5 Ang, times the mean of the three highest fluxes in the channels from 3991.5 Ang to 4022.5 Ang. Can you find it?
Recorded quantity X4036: 2.48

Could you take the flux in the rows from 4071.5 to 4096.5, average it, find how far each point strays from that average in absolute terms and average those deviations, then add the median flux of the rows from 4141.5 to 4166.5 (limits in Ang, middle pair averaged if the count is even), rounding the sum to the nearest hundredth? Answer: 1.52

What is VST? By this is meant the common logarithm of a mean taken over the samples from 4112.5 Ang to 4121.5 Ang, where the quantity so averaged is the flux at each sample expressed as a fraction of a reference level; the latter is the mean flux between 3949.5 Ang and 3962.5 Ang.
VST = -0.062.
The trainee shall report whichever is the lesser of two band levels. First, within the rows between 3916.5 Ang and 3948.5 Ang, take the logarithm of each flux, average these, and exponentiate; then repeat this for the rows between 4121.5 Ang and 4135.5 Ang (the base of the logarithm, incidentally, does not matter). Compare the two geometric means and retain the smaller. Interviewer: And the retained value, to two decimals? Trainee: 1.40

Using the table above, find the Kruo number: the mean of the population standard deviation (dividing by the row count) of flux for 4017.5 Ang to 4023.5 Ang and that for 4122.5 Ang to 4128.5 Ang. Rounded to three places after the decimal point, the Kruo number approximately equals 0.110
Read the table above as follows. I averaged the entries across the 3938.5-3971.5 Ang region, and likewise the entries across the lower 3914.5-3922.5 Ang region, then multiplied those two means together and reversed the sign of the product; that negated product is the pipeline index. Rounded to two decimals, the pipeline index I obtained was -2.14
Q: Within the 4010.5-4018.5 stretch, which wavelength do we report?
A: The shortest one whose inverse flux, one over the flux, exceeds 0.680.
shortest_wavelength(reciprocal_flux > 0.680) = 4011.0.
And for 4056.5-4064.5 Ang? 4057.0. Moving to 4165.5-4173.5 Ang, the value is 4166.0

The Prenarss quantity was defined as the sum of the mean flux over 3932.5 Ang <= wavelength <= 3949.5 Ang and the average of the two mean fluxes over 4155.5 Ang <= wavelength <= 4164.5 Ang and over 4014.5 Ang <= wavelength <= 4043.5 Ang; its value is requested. 2.85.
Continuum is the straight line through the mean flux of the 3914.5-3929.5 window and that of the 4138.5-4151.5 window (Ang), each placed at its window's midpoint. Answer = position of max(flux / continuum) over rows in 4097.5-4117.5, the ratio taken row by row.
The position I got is 4101.0 Ang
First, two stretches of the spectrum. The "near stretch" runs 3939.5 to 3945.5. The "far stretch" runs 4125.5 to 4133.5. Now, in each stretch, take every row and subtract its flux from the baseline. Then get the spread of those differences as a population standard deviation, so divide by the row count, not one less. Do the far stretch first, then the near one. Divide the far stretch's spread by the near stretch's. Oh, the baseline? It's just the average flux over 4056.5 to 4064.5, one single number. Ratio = 2.0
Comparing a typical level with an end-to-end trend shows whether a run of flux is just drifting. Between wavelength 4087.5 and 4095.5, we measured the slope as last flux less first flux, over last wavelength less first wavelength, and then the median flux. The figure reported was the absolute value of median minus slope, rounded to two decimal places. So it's 1.44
